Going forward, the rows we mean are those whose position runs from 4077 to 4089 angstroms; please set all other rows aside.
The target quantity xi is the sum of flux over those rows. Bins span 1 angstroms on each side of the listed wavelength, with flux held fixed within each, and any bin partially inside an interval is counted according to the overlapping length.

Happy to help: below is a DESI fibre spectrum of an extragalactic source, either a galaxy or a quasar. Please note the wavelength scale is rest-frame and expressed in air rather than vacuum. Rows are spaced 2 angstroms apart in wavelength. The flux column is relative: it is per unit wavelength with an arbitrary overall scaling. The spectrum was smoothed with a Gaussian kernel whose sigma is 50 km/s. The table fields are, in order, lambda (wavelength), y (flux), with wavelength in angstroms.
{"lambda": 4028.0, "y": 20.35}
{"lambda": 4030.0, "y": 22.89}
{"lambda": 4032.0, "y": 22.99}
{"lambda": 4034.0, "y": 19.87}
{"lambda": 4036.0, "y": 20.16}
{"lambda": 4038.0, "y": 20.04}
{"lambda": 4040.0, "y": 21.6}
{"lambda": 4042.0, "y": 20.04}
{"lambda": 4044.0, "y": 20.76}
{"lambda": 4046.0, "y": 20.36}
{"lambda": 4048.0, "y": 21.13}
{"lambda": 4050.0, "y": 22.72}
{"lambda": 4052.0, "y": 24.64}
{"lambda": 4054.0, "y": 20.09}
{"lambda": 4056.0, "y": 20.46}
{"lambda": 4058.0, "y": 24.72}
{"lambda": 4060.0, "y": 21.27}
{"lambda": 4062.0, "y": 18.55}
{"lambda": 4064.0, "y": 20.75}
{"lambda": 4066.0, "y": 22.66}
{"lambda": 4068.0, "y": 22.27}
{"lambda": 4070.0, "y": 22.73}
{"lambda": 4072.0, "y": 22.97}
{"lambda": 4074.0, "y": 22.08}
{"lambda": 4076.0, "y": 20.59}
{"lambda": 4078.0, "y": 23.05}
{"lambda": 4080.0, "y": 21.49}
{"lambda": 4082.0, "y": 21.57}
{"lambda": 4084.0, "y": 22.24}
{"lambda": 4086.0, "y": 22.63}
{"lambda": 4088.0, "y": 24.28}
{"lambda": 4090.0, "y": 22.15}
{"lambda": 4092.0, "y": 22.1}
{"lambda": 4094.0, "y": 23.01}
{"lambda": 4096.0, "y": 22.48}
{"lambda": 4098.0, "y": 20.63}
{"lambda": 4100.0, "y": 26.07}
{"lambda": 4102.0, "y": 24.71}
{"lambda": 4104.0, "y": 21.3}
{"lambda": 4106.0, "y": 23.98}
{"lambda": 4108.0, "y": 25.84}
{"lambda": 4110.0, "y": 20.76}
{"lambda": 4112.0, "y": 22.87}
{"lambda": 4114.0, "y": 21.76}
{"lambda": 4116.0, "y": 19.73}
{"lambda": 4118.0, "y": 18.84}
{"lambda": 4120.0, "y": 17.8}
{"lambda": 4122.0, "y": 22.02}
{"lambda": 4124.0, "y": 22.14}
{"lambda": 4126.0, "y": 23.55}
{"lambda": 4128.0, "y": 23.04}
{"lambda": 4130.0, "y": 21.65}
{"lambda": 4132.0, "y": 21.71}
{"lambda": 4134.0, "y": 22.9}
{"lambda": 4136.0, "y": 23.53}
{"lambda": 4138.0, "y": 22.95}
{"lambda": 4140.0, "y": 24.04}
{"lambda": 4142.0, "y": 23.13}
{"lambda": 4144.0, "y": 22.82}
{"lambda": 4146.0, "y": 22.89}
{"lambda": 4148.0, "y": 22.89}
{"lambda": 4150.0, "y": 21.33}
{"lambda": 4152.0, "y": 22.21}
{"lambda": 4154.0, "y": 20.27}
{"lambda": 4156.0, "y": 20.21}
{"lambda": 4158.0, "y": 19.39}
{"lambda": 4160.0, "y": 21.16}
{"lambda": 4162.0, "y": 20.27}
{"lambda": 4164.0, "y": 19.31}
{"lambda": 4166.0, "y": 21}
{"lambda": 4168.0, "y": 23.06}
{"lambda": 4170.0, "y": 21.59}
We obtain 135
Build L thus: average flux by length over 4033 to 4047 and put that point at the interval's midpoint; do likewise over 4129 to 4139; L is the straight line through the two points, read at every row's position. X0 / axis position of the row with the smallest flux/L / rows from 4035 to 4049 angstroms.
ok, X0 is 4042.0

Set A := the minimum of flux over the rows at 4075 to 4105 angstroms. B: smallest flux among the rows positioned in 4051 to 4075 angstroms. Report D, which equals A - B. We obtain 2.0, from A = 20.59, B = 18.55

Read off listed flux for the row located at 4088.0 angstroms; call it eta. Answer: 24.28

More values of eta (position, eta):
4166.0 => 21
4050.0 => 22.72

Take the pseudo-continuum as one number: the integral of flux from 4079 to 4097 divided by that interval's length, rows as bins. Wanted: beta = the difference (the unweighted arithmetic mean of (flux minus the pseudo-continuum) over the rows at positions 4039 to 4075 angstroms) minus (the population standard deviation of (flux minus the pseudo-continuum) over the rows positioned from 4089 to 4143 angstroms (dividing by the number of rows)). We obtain -2.6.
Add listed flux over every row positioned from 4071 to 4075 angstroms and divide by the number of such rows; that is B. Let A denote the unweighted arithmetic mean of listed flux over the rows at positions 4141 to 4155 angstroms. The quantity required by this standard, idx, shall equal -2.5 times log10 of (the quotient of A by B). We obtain 0.01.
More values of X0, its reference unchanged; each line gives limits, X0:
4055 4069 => 4062.0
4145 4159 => 4158.0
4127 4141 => 4130.0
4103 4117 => 4116.0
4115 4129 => 4120.0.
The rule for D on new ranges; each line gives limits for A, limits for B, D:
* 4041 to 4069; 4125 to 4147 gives -3.1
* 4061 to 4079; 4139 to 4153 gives -2.8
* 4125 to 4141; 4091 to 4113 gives 1.0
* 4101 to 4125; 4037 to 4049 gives -2.2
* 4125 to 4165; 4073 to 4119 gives 0.5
